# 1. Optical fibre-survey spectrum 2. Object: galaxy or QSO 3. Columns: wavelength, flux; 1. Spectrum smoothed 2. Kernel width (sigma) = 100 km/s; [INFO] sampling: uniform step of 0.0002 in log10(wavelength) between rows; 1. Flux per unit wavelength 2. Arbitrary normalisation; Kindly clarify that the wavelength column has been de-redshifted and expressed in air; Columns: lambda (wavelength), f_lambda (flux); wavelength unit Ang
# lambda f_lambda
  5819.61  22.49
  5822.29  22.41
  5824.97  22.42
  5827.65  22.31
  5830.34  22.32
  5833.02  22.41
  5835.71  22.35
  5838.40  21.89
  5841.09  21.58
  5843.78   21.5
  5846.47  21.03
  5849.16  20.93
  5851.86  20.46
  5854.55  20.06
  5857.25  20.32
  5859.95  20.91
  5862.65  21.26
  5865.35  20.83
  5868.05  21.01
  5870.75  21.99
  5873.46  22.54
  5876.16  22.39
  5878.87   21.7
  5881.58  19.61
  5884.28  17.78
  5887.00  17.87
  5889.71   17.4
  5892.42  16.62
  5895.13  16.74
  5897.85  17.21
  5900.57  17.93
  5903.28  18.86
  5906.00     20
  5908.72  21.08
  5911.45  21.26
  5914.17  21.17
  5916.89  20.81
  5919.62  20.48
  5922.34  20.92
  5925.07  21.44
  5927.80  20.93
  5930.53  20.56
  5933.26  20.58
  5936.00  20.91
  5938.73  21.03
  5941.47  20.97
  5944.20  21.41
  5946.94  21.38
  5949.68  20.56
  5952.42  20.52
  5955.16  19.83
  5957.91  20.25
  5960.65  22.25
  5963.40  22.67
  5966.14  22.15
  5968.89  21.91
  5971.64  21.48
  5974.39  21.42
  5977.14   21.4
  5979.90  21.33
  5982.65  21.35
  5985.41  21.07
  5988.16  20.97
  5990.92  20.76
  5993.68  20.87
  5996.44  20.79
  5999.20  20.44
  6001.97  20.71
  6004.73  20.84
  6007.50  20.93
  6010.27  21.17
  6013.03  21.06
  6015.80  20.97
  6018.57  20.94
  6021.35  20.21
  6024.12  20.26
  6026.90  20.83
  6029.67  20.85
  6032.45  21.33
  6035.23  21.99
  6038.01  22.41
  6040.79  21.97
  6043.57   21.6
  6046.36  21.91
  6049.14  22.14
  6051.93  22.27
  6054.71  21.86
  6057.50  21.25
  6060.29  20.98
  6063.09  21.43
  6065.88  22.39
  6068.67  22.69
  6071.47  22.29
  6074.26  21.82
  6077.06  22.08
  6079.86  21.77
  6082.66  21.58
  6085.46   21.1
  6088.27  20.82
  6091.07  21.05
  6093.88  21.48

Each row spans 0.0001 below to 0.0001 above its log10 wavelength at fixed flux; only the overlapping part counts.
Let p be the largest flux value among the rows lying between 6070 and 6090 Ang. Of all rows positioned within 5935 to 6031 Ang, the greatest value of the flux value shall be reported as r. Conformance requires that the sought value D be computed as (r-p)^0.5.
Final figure 0.6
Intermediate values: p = 22.29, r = 22.67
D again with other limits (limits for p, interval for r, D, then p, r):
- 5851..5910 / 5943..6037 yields 0.4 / 22.54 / 22.67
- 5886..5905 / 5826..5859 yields 1.9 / 18.86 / 22.41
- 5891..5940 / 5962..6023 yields 1.1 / 21.44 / 22.67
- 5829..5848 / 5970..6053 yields 0.0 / 22.41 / 22.41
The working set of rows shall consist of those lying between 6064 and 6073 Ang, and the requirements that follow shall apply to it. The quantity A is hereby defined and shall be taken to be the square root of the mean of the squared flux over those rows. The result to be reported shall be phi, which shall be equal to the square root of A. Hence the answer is 4.74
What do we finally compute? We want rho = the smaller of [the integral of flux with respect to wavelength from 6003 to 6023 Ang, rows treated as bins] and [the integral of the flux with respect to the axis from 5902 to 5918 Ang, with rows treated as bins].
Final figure 329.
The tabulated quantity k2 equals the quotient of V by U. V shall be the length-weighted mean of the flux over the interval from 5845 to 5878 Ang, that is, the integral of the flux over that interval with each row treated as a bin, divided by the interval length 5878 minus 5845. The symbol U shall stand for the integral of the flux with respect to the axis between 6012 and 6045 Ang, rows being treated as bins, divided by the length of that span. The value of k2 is 1.00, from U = 21.2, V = 21.2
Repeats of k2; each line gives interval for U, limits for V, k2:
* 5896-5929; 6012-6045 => 1.05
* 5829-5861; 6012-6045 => 0.99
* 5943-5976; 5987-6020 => 0.98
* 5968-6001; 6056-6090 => 1.03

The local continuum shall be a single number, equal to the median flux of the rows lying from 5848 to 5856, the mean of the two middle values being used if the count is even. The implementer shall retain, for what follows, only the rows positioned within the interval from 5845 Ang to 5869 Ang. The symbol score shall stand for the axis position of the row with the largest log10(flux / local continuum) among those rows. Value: 5862.65 Ang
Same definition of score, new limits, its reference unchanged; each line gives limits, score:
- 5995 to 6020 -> 6010.27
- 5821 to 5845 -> 5824.97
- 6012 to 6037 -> 6035.23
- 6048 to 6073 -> 6068.67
